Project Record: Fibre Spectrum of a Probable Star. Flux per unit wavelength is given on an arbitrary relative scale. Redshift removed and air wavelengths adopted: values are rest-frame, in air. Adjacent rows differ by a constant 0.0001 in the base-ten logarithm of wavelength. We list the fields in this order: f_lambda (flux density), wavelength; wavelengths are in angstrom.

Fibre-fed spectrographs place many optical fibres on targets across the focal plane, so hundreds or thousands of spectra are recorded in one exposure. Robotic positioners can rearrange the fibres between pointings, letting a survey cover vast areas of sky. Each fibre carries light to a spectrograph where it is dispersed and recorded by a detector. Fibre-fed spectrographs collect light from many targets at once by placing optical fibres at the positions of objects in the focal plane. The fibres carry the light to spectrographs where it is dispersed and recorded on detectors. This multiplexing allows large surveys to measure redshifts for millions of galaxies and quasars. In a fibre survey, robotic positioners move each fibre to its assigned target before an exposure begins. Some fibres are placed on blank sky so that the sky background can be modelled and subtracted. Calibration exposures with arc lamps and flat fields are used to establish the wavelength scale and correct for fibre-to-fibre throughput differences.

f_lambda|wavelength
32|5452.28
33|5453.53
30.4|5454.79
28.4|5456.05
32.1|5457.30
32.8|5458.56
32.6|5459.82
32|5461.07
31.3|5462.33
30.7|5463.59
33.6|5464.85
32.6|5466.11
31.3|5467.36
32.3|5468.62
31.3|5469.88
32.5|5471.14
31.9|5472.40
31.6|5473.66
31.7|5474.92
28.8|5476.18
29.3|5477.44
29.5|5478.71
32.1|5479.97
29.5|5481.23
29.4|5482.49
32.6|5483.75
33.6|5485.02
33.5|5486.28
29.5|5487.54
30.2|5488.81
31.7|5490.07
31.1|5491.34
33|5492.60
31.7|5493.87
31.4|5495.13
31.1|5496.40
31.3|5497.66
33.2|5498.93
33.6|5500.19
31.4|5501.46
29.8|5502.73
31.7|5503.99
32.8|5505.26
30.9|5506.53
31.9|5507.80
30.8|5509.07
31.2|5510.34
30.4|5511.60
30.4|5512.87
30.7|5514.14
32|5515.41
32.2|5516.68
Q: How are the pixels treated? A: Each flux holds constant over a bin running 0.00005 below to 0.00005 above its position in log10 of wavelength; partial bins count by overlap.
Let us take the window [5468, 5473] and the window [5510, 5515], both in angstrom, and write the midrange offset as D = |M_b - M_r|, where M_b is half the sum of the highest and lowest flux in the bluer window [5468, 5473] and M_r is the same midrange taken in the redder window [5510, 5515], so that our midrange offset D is 1.1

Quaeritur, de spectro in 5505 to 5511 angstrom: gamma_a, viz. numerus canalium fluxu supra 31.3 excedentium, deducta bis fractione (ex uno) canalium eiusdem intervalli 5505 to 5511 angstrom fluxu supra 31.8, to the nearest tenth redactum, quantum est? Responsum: 1.2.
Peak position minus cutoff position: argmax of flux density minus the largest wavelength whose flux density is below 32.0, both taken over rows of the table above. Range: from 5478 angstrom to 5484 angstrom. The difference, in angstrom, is 1.3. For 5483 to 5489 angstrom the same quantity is -3.8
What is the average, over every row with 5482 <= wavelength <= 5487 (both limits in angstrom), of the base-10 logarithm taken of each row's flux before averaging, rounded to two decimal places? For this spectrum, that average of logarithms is 1.51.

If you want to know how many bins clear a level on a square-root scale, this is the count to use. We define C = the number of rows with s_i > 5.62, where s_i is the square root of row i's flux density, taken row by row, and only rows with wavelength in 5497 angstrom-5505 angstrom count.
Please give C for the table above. 3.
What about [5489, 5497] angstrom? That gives 3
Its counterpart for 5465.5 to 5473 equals 4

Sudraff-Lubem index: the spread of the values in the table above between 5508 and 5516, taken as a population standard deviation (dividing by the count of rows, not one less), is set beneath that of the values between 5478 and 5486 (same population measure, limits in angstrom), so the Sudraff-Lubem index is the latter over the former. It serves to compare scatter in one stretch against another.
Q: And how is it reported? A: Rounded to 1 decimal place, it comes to 3.1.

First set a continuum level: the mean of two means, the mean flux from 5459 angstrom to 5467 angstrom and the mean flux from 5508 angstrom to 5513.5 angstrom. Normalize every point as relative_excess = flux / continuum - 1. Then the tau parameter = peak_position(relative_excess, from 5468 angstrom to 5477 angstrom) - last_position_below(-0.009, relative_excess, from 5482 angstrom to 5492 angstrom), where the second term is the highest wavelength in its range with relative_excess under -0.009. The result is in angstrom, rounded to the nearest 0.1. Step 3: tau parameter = -20.2 angstrom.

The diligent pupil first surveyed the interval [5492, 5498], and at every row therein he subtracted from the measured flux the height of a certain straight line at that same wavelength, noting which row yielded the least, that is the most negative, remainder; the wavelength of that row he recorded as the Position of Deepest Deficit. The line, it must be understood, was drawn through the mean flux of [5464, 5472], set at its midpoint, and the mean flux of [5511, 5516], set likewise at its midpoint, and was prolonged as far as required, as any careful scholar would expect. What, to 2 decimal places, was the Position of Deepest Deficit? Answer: 5496.40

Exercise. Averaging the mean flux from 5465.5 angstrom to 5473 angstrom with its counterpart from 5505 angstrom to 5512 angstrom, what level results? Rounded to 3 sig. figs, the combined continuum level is 31.7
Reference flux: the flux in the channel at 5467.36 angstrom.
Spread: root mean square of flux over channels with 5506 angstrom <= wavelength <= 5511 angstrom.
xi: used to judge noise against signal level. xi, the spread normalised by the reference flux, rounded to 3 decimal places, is 0.997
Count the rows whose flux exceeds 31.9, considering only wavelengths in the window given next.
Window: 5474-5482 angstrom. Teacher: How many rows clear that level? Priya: 1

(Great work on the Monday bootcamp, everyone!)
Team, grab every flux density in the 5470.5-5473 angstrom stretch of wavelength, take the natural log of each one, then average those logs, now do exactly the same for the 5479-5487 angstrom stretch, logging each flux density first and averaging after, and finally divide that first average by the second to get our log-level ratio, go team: 1.004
